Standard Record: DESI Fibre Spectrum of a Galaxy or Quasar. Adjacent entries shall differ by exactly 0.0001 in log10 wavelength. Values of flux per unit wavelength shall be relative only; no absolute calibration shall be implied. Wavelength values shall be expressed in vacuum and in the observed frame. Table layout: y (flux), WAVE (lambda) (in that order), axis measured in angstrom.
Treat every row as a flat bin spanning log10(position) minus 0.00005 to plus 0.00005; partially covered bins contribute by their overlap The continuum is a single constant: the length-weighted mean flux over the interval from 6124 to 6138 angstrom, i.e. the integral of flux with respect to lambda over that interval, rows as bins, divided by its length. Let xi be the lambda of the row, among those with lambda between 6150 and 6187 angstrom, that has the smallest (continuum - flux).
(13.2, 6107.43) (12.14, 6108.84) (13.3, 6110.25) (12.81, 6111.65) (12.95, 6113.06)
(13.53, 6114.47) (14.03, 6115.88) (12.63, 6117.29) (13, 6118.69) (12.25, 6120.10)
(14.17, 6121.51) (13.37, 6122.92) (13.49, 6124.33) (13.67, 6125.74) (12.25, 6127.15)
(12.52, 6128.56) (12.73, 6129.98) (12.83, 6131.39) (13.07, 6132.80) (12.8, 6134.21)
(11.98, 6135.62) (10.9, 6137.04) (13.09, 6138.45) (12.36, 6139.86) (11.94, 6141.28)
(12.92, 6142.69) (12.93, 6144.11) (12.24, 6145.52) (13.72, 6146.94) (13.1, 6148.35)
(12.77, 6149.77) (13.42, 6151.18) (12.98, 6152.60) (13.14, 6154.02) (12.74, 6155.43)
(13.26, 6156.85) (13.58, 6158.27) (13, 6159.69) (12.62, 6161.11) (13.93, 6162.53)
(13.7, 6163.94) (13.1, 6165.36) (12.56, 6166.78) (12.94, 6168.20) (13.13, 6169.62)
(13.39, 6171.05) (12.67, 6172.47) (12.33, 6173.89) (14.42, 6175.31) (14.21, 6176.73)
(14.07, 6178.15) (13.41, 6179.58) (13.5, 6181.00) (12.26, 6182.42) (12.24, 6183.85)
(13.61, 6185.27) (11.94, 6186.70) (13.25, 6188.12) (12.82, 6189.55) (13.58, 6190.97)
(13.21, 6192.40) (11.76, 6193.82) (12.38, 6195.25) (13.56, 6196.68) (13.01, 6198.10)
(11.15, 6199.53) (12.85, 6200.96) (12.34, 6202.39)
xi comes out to 6175.31 angstrom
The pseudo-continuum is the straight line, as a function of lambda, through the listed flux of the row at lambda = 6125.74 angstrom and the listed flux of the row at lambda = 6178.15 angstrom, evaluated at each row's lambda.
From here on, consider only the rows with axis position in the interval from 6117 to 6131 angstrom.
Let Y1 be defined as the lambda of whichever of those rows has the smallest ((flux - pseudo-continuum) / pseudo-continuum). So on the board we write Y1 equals 6127.15 angstrom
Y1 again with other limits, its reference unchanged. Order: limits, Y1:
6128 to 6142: 6137.04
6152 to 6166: 6161.11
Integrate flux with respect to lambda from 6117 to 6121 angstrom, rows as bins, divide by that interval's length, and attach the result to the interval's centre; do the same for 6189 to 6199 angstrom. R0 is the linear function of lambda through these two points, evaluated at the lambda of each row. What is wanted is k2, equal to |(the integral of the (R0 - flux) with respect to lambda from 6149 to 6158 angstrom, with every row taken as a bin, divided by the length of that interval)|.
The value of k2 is 0.28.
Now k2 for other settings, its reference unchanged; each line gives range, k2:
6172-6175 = 0.09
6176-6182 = 0.88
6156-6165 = 0.52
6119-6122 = 0.39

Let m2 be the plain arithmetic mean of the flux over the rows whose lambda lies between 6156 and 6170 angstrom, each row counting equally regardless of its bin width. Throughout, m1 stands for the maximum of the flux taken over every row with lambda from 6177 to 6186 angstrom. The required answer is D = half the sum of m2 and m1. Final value 13.63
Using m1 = 14.07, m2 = 13.2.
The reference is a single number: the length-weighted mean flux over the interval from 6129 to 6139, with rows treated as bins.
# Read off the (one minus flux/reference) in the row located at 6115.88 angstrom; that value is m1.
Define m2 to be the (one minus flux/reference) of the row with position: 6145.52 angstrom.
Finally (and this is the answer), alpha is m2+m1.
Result -0.11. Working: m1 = -0.125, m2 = 0.019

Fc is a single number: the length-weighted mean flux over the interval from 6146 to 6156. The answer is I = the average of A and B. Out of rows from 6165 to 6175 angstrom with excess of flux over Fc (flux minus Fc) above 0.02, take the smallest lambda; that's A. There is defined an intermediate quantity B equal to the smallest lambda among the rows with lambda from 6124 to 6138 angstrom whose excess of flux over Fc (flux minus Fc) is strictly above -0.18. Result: 6147.7 angstrom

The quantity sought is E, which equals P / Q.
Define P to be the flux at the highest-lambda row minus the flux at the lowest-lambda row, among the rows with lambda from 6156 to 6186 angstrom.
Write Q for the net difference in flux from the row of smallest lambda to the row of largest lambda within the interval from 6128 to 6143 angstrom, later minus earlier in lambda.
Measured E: 0.9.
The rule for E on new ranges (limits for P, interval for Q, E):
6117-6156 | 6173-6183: -1.6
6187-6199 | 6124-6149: 0.6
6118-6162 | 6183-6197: -0.3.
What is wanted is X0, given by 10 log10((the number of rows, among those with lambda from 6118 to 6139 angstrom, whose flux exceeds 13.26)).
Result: 6.0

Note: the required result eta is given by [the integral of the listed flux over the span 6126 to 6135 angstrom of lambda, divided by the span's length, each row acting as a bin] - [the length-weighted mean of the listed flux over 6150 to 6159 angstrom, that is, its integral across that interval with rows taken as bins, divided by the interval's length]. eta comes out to -0.42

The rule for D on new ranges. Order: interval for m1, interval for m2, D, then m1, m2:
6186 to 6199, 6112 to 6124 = 13.41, 13.58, 13.2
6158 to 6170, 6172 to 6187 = 13.54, 13.93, 13.2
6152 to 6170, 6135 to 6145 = 13.12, 13.93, 12.3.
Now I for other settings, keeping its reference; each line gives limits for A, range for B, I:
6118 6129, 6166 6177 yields 6144.9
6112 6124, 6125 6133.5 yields 6120.1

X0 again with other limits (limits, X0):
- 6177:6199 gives 7.8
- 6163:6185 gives 8.5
